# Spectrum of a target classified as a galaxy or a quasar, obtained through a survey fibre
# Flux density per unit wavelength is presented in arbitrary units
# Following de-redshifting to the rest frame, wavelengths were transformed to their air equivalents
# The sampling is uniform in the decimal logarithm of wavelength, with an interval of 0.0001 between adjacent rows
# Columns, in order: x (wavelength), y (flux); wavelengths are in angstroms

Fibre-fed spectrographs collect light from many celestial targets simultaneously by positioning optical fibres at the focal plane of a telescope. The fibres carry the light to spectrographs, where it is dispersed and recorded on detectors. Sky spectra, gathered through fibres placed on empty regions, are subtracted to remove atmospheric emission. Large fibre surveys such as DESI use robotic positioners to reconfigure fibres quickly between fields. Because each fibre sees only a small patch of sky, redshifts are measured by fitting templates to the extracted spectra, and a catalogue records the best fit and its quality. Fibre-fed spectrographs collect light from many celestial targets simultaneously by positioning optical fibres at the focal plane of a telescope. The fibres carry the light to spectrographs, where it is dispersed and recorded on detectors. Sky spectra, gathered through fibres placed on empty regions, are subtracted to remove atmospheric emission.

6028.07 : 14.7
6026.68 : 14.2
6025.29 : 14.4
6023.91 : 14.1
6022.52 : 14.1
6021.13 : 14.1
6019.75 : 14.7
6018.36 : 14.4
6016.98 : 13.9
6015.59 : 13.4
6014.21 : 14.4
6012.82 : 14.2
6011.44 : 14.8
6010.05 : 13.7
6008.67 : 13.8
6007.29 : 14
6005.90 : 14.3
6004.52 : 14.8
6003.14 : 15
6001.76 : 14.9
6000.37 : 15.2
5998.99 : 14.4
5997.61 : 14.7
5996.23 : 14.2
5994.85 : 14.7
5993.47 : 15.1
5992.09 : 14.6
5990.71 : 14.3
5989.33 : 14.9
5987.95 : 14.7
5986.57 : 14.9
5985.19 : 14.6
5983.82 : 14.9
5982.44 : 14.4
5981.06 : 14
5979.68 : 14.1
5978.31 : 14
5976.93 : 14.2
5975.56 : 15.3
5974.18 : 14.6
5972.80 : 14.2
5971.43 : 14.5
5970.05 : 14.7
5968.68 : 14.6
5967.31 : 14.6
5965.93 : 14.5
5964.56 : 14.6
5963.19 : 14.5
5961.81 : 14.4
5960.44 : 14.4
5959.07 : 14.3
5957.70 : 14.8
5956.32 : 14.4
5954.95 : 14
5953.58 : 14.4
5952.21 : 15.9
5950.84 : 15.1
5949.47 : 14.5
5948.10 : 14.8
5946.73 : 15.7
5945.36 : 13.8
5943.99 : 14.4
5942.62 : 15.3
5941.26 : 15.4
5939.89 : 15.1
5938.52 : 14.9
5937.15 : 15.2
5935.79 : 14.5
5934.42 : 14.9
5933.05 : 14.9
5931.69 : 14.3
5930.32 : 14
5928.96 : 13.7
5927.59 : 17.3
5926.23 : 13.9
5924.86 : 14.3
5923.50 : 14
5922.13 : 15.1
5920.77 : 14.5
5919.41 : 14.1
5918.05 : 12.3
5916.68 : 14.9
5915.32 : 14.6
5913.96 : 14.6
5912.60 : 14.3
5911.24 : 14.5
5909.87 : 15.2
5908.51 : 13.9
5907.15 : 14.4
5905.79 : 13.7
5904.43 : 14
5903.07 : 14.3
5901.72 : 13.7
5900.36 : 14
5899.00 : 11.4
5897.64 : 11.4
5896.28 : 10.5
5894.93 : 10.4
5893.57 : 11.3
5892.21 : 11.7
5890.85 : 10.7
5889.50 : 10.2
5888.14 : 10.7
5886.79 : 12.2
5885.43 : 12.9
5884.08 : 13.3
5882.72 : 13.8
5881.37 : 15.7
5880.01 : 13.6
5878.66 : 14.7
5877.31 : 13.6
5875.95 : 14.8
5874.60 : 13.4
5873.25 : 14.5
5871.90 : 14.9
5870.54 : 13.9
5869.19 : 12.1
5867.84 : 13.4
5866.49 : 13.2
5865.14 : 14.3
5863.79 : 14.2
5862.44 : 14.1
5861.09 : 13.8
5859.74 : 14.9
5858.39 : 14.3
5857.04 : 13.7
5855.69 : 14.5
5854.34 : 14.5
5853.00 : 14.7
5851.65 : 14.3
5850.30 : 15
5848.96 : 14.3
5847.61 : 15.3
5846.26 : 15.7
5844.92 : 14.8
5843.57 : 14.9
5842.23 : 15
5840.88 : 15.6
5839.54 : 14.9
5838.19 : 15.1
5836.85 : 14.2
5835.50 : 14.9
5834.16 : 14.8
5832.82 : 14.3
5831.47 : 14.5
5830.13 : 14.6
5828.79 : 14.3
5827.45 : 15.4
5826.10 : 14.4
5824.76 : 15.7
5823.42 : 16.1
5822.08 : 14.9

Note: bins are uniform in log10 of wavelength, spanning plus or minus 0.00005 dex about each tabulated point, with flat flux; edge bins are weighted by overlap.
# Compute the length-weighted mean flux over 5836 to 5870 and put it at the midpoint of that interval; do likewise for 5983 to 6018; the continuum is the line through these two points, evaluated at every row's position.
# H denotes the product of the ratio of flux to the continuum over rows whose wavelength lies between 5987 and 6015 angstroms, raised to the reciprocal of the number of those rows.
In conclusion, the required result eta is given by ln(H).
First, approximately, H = 1.00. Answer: 0.002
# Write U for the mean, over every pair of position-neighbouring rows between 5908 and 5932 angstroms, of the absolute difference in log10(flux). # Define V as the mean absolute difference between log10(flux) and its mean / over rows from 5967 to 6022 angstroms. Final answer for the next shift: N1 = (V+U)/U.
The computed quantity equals 1.3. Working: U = 0.031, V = 0.010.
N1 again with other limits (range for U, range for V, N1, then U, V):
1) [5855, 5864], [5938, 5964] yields 1.7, 0.018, 0.013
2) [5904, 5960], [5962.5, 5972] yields 1.1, 0.023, 0.002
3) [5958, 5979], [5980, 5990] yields 2.0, 0.007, 0.008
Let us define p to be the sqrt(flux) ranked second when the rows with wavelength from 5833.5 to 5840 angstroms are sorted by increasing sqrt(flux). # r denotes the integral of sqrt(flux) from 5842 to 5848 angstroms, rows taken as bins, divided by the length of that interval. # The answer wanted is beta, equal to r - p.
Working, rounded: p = 3.85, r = 3.89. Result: 0.05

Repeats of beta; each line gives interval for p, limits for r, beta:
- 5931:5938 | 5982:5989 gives 0.03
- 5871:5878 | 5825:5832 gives 0.15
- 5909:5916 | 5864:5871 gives -0.14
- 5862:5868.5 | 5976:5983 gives 0.11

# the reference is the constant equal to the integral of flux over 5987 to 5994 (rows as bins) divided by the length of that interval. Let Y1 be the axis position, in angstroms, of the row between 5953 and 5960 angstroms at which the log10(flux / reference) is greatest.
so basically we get 5957.70 angstroms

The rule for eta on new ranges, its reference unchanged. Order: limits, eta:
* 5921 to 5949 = 0.020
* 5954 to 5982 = -0.003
